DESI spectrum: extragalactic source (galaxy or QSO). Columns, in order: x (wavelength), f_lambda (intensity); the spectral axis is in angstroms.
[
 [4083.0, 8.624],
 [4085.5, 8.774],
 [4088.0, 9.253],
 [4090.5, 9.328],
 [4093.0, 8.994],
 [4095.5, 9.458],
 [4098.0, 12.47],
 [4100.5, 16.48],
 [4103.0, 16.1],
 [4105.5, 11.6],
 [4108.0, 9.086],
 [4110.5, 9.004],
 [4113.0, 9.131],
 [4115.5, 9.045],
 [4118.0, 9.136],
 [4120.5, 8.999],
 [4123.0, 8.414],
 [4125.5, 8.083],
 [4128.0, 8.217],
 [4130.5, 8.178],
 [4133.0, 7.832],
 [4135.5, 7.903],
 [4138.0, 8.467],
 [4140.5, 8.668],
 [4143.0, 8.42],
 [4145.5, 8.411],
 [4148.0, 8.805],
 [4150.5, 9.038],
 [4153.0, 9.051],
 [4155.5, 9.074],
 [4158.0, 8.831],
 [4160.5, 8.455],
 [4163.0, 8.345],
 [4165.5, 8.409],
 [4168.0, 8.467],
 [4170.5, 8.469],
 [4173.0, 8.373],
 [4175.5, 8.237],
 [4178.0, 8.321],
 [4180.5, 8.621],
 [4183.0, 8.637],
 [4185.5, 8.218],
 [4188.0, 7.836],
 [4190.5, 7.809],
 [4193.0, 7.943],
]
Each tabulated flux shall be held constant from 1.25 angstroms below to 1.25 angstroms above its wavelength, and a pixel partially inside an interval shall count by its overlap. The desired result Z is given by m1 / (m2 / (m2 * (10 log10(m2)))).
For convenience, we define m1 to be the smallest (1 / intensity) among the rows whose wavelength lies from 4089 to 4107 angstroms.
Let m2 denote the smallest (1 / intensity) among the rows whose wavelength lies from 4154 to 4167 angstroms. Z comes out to -0.58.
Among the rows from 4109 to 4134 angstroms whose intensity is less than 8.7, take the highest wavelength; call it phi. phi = 4133.0 angstroms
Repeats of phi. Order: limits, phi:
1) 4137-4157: 4145.5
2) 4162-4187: 4185.5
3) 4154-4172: 4170.5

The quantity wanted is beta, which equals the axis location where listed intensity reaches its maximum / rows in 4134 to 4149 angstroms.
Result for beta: 4148.0 angstroms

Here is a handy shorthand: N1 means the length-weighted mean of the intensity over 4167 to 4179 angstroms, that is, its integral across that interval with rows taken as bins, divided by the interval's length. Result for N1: 8.4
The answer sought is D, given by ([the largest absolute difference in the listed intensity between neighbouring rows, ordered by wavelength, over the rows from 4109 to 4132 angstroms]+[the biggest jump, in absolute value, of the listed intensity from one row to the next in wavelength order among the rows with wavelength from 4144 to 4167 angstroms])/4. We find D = 0.24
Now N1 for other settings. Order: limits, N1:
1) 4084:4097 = 9.2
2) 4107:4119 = 9.1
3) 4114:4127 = 8.7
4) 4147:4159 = 9.0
